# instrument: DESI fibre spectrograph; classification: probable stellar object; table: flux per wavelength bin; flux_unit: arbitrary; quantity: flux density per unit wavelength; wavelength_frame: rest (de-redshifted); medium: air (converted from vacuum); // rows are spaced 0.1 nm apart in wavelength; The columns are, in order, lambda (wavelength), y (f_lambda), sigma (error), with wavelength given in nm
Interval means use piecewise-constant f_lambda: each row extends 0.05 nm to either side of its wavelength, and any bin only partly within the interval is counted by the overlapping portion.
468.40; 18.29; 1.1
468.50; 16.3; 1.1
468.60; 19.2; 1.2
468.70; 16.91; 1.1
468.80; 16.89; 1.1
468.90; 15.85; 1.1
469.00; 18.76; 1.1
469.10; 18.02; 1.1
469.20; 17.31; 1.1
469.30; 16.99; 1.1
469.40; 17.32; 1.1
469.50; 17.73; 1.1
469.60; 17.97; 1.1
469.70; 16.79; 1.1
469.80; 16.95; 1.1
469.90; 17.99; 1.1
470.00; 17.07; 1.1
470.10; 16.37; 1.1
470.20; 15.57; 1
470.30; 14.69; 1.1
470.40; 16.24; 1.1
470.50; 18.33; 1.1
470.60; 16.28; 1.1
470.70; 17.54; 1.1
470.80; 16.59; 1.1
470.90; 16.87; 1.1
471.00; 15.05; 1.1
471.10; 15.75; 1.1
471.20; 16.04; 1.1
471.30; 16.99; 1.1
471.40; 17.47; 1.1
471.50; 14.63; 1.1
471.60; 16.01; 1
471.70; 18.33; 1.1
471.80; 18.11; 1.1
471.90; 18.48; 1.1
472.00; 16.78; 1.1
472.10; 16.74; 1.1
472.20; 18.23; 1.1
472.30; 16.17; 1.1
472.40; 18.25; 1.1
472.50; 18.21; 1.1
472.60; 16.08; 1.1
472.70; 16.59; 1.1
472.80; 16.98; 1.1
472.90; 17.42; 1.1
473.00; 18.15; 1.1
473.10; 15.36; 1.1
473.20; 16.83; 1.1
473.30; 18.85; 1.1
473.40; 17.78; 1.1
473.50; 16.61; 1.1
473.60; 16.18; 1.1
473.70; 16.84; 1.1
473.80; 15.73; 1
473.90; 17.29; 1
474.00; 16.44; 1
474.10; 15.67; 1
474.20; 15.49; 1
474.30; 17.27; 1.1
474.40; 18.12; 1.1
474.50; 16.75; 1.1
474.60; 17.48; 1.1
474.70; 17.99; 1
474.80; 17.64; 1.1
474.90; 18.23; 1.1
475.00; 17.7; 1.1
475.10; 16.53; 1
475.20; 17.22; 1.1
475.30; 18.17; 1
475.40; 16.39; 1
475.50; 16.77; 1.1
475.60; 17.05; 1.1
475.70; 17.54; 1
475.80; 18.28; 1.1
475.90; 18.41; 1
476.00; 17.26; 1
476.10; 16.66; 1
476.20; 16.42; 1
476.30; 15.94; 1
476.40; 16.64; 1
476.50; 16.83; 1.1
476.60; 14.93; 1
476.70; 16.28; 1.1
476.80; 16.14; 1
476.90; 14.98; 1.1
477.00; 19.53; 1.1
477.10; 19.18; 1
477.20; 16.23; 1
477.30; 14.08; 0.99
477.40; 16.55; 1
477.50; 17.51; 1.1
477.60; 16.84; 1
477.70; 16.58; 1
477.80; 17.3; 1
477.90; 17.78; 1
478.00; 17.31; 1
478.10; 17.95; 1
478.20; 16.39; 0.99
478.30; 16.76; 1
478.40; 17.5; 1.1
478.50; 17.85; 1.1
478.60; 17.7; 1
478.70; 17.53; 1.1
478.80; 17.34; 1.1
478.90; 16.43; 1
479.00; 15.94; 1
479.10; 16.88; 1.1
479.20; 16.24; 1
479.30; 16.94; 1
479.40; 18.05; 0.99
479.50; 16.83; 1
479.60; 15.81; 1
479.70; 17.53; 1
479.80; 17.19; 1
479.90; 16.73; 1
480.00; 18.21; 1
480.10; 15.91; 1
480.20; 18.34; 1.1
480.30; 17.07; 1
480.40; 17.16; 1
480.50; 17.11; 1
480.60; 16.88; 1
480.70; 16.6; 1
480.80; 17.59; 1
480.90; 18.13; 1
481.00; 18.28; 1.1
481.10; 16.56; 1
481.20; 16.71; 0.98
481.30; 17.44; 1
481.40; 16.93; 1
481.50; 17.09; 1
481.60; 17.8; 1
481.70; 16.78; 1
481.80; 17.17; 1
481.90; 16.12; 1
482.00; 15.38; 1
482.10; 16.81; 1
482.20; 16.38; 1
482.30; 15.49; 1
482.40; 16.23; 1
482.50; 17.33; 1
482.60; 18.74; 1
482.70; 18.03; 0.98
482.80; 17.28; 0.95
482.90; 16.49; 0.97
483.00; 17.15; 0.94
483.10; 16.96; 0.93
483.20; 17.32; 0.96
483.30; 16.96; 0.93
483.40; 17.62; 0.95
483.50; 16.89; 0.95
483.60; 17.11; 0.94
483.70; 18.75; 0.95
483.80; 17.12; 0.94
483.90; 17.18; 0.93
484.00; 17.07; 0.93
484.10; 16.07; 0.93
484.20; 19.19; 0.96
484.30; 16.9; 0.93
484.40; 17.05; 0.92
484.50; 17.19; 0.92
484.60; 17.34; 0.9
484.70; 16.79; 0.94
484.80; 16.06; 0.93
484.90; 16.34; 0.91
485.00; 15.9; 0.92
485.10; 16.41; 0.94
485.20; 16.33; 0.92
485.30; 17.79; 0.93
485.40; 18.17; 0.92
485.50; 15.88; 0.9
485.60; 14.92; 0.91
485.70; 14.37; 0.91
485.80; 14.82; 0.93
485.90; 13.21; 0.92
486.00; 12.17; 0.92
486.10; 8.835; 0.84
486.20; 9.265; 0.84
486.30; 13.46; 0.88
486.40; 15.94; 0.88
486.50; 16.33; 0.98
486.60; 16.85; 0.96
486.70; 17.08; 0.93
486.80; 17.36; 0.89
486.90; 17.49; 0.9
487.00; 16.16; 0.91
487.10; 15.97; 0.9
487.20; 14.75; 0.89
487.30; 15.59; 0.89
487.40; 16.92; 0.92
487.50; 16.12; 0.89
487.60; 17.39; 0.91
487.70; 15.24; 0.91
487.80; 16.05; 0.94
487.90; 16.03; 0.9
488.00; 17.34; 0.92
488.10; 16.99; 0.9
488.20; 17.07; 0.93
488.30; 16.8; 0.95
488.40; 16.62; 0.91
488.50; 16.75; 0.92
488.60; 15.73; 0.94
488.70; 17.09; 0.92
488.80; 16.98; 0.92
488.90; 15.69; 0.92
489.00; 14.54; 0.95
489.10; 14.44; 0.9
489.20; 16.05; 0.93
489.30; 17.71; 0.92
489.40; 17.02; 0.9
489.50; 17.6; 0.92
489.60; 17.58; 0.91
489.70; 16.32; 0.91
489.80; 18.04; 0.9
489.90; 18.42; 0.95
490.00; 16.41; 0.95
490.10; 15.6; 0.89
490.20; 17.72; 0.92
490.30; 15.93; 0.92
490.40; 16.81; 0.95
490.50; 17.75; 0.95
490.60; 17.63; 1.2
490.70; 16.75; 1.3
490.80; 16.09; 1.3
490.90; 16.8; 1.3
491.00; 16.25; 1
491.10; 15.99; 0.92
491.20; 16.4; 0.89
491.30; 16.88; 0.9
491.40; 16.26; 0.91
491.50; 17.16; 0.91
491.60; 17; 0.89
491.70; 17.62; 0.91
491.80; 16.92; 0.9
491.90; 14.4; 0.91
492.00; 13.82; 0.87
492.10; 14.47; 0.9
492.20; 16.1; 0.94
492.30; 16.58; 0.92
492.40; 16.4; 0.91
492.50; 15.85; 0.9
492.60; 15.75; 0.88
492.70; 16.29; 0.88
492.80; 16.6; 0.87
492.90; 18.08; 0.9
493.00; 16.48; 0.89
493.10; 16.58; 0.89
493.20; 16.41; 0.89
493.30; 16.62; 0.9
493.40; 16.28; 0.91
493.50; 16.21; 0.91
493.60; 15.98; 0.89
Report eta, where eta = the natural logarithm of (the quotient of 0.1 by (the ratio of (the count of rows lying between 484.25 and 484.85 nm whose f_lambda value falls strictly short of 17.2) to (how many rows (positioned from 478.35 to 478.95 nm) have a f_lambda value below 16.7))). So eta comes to -3.9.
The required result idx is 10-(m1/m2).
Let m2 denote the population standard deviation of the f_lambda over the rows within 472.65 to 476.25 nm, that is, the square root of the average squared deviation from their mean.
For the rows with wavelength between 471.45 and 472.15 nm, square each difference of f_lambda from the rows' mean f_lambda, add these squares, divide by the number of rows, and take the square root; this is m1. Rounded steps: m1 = 1.30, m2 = 0.86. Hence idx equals 8.48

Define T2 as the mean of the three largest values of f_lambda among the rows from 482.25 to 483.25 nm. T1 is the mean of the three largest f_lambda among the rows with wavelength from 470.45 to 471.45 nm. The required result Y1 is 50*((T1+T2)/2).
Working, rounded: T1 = 17.8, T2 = 18.0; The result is 895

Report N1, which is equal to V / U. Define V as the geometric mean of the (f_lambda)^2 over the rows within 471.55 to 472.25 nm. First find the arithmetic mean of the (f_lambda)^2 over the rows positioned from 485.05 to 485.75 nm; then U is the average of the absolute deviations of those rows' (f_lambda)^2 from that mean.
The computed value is 9.1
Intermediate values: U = 34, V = 306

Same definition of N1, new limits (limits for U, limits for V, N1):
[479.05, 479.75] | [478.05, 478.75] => 17.0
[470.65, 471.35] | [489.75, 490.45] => 13.0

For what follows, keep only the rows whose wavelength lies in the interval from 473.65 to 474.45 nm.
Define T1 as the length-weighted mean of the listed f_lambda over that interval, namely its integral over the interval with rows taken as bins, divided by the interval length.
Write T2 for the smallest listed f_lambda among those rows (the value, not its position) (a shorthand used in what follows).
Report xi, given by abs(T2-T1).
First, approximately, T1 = 16.6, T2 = 15.49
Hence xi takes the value 1.1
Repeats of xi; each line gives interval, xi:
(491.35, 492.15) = 2.1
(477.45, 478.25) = 0.8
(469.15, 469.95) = 0.6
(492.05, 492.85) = 1.5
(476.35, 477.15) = 1.9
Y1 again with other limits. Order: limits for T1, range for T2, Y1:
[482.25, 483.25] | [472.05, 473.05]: 907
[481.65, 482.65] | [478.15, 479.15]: 886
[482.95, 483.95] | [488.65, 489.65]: 888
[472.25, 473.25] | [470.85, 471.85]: 904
